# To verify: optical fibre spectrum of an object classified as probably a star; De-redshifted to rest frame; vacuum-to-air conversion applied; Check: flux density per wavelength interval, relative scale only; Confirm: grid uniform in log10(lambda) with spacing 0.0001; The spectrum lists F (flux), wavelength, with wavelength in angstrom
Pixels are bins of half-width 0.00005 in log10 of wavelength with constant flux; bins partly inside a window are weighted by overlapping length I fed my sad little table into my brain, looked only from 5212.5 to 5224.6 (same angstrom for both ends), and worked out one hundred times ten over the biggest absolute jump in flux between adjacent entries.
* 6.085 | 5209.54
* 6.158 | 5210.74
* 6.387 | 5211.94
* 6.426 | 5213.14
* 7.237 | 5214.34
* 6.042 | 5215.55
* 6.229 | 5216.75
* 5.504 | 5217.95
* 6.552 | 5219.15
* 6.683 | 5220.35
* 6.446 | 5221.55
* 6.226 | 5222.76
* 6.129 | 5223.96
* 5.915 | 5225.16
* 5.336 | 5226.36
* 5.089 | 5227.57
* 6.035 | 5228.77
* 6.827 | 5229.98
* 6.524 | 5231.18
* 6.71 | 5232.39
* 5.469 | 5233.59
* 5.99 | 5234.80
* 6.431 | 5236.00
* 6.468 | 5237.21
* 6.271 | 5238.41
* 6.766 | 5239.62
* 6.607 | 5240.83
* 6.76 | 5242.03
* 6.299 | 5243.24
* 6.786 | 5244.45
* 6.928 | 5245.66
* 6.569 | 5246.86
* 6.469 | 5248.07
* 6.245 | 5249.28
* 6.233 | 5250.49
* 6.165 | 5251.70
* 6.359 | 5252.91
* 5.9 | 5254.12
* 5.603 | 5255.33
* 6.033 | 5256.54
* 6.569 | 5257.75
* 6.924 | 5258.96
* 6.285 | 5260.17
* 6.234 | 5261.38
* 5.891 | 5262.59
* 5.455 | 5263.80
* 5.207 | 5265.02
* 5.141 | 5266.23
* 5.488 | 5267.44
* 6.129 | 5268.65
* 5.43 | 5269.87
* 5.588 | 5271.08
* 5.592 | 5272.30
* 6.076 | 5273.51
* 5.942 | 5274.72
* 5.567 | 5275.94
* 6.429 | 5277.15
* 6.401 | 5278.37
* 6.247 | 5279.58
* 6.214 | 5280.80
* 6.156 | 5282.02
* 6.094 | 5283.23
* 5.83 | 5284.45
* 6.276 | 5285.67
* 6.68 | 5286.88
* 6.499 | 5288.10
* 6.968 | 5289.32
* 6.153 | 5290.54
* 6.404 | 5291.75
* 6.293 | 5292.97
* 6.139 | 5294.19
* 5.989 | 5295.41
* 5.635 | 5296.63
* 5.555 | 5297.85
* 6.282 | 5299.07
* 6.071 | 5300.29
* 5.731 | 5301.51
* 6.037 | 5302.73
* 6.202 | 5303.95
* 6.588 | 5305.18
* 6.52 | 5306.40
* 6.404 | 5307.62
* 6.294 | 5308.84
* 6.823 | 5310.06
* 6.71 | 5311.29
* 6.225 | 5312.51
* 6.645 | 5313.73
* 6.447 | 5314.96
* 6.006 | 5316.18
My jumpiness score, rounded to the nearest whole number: 837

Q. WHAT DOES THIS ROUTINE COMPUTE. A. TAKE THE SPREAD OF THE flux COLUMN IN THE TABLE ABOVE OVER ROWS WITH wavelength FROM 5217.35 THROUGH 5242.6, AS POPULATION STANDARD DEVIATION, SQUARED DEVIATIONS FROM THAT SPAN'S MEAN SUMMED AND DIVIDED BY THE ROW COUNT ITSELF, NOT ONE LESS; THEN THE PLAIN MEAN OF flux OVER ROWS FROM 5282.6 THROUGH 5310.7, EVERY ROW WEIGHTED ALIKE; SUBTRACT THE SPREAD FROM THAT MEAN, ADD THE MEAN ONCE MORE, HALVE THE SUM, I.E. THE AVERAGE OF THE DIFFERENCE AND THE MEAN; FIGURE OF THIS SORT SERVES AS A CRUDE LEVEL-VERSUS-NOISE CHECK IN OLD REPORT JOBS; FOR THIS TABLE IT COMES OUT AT 5.99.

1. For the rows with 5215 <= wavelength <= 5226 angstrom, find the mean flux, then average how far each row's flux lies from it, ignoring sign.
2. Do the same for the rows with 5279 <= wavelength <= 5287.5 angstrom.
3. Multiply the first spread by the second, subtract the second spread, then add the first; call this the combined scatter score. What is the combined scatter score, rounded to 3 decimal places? 0.143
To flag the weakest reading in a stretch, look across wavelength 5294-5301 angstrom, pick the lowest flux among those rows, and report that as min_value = 5.555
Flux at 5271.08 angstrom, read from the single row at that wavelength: 5.588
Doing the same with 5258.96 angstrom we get 6.924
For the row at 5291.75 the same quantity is 6.404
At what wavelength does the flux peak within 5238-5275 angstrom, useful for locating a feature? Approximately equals 5245.66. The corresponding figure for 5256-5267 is 5258.96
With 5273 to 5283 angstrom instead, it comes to 5277.15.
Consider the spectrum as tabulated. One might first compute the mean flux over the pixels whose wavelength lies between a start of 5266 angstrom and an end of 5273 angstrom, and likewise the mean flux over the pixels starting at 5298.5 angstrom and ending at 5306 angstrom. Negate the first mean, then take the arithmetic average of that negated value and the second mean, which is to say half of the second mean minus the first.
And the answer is 0.3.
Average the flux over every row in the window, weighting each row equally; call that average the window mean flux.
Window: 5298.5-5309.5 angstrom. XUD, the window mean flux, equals 6.24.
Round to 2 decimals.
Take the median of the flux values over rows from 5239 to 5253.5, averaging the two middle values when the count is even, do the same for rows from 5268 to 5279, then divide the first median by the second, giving 1.10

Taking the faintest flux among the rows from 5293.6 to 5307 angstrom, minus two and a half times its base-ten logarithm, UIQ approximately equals -1.86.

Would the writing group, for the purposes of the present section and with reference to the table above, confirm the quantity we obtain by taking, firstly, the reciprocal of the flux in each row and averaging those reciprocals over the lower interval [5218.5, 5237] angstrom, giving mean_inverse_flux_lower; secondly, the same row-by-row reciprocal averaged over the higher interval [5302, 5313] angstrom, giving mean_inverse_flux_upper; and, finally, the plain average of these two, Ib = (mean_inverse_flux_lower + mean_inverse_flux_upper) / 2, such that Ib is 0.160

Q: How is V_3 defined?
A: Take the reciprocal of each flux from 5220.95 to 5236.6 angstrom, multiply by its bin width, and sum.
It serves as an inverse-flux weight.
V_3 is 2.59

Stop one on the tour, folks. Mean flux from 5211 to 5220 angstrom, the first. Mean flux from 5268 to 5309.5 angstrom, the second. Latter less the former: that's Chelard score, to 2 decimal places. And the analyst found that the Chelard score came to -0.21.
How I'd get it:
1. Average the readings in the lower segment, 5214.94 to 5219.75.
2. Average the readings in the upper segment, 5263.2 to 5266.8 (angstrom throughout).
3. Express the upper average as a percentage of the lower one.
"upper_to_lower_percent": 87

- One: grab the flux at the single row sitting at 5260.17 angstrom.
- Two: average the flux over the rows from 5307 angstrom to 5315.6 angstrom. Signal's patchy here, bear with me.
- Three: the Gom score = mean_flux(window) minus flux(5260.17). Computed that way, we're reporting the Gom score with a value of 0.22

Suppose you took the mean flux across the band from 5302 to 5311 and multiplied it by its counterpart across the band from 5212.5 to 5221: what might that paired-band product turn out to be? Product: 40.9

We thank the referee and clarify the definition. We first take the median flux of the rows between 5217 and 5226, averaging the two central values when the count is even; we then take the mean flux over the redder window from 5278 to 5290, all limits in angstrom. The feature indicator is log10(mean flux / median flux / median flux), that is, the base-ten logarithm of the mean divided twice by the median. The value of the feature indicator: -0.787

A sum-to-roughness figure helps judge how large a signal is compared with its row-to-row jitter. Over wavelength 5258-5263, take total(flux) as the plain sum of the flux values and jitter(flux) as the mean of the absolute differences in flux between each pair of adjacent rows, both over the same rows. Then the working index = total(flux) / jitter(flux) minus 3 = 71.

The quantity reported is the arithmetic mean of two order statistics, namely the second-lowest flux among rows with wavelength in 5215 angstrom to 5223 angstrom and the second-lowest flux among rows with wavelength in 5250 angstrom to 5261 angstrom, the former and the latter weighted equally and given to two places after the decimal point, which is 5.97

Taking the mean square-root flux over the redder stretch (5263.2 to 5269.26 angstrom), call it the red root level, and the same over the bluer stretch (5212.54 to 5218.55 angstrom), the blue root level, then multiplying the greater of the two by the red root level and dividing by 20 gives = 0.293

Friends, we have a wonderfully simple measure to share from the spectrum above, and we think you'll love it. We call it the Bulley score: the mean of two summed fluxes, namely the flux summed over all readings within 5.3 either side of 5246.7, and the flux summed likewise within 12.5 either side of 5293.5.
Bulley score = 91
